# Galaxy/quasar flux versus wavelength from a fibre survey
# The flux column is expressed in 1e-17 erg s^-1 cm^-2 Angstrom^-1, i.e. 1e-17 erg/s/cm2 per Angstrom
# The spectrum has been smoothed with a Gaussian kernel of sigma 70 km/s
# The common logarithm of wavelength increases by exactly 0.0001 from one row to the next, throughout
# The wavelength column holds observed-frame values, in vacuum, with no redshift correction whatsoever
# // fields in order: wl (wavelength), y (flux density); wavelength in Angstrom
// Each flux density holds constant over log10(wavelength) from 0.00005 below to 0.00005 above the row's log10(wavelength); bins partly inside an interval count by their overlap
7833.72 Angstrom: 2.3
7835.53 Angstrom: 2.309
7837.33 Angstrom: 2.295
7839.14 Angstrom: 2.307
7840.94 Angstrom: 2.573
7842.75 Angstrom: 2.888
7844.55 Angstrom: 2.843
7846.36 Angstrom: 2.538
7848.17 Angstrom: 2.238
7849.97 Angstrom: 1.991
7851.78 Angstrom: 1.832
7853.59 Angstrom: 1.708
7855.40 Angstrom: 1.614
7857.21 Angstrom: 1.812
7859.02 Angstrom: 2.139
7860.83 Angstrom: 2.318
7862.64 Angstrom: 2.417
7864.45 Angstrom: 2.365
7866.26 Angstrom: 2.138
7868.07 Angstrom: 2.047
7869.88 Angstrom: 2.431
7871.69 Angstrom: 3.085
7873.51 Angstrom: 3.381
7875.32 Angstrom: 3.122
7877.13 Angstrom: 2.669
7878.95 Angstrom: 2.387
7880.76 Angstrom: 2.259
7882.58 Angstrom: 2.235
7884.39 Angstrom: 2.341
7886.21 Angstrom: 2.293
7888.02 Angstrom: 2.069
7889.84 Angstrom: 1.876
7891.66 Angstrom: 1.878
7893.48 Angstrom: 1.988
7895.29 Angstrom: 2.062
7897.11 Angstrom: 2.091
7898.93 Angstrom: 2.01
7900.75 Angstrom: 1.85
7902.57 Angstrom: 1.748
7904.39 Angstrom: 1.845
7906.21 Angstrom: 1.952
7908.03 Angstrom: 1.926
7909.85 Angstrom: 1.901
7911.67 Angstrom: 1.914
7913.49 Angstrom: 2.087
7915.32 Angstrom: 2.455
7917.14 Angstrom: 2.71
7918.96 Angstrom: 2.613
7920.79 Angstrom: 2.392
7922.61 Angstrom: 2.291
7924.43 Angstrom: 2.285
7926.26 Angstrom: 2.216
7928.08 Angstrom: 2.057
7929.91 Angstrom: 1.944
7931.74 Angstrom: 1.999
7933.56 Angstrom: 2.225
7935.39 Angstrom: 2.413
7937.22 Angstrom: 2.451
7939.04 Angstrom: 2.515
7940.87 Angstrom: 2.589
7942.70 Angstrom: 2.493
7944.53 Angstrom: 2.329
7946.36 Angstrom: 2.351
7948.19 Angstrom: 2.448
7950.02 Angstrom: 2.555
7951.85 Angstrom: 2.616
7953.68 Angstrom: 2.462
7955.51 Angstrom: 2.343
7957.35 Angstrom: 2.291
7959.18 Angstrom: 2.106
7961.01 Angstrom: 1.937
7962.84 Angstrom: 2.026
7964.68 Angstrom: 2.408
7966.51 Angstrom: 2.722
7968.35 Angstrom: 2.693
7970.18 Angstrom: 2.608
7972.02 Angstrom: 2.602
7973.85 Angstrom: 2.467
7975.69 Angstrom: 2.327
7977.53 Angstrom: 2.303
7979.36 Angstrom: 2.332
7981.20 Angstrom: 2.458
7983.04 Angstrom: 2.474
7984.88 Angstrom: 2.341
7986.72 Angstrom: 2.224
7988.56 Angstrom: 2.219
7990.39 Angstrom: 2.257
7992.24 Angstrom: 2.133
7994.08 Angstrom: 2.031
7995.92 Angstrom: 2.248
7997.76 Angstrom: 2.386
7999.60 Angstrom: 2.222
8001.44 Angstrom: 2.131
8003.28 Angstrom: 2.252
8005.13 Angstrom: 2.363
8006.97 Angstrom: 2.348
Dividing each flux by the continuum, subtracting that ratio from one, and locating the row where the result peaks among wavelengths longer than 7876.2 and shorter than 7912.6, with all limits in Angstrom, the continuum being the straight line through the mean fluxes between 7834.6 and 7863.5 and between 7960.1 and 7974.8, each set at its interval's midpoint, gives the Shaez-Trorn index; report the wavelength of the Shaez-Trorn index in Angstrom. 7902.57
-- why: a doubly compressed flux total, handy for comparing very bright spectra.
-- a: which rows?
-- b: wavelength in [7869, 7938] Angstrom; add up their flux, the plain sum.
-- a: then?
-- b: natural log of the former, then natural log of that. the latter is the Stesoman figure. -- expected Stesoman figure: 1.49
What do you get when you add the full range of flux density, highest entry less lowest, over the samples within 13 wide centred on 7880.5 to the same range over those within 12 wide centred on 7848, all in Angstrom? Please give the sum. 2.1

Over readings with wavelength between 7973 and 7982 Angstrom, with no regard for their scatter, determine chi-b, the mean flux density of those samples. 2.38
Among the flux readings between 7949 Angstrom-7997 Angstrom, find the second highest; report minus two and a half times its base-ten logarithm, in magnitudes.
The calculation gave -1.08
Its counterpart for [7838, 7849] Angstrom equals -1.13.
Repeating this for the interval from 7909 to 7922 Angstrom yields -1.04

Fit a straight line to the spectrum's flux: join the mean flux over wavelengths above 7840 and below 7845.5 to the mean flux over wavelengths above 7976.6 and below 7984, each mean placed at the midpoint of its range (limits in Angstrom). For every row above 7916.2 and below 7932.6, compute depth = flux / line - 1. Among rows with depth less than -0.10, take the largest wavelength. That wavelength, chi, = 7931.74 Angstrom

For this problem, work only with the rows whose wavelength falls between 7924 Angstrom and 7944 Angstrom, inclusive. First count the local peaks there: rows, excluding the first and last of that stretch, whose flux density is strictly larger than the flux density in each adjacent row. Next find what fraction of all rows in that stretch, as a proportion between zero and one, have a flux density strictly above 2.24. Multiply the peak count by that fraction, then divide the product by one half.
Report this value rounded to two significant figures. 1.1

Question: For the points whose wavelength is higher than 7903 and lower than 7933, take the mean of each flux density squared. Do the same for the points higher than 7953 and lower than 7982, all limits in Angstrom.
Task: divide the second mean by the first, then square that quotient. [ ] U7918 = 1.5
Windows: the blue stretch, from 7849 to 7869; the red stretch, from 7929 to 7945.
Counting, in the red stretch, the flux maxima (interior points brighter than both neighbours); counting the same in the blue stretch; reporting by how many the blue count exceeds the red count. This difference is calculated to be 0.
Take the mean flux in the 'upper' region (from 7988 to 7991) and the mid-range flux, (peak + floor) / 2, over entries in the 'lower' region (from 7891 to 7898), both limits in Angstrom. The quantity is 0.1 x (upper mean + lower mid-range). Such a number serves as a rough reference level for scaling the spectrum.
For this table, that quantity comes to 0.42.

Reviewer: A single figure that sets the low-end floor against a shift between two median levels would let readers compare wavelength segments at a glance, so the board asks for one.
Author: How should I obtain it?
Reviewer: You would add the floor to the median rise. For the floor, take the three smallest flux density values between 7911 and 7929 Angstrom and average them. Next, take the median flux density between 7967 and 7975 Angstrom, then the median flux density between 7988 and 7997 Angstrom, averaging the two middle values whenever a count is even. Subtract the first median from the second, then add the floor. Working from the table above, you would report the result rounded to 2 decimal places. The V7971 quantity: 1.63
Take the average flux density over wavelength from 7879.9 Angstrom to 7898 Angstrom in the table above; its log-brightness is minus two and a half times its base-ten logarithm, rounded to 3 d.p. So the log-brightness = -0.810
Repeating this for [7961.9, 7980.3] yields -0.972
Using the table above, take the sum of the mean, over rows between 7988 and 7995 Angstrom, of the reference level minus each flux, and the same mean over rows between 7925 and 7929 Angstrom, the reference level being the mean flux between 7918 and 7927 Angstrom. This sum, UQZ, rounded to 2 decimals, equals 0.42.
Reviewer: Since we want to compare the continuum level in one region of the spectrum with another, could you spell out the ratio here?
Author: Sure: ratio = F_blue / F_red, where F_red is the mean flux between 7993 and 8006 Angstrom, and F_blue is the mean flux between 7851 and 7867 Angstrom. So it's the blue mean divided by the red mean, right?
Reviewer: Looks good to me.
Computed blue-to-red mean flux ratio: 0.91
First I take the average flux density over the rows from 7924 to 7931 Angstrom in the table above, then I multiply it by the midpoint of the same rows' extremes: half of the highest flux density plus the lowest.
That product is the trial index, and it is 4.5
